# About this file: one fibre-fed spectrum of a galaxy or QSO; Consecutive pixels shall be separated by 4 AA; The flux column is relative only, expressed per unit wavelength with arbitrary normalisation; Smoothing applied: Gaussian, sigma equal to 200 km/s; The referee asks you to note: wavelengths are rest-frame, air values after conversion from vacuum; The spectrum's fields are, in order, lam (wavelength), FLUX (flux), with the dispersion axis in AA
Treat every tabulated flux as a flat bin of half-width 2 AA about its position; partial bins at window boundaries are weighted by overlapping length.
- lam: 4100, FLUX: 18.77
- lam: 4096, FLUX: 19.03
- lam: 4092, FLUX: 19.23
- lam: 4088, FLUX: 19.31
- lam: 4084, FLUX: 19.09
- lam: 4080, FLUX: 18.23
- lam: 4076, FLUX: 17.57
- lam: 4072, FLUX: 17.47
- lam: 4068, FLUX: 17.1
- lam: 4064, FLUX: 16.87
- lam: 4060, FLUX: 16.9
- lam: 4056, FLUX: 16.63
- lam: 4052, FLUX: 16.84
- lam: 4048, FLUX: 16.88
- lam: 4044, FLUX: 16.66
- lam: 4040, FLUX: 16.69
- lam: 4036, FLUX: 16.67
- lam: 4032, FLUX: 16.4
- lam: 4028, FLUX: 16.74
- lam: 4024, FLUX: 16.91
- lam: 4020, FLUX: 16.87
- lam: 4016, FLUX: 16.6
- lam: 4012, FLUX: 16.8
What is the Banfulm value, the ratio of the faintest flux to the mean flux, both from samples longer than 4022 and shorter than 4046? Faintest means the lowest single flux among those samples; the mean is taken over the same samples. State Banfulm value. 0.983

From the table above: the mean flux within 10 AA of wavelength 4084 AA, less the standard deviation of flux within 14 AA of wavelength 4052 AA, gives 18.6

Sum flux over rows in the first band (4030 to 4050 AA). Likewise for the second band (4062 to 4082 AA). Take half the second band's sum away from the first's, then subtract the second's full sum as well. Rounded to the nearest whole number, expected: -48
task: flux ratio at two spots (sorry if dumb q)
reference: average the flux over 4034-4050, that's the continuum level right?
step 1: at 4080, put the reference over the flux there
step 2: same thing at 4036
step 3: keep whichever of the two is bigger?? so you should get 1.00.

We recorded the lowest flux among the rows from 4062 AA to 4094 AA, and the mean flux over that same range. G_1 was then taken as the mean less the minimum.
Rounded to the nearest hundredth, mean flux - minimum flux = 1.24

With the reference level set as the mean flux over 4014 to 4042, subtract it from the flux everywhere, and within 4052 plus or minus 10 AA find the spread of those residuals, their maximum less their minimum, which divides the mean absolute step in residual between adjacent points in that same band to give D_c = 0.69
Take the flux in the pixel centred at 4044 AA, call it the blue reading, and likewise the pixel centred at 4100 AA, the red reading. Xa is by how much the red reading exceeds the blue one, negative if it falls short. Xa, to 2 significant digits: 2.1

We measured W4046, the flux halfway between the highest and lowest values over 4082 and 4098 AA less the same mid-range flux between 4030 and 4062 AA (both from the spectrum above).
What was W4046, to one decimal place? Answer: 2.5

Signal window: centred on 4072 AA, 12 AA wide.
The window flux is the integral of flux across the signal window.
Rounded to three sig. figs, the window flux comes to 209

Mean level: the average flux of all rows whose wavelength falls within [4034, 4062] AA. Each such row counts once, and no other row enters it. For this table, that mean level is 16.8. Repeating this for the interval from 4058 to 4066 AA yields 16.9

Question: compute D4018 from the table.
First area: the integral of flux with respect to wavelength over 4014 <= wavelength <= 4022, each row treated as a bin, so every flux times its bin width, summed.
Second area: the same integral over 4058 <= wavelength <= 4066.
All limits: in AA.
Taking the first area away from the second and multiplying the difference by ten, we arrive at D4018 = 12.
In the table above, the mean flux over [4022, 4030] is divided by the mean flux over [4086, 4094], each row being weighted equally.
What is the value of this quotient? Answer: 0.87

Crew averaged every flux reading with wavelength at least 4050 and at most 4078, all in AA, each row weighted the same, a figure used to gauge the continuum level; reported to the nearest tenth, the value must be 17.1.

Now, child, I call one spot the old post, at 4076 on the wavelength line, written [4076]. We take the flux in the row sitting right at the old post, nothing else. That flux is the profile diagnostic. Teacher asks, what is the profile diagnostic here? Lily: 17.57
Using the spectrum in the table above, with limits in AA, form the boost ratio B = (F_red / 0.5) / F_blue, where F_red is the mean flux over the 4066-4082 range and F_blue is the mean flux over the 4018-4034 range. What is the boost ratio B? 2.10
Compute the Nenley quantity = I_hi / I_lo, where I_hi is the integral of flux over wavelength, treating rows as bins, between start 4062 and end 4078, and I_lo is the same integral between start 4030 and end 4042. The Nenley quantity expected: 1.4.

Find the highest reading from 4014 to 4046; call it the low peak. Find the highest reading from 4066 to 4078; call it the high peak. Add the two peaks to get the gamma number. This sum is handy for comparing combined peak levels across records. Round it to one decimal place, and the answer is 34.5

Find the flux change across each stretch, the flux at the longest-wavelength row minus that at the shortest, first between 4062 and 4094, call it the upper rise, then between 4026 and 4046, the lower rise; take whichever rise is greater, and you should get 2.36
